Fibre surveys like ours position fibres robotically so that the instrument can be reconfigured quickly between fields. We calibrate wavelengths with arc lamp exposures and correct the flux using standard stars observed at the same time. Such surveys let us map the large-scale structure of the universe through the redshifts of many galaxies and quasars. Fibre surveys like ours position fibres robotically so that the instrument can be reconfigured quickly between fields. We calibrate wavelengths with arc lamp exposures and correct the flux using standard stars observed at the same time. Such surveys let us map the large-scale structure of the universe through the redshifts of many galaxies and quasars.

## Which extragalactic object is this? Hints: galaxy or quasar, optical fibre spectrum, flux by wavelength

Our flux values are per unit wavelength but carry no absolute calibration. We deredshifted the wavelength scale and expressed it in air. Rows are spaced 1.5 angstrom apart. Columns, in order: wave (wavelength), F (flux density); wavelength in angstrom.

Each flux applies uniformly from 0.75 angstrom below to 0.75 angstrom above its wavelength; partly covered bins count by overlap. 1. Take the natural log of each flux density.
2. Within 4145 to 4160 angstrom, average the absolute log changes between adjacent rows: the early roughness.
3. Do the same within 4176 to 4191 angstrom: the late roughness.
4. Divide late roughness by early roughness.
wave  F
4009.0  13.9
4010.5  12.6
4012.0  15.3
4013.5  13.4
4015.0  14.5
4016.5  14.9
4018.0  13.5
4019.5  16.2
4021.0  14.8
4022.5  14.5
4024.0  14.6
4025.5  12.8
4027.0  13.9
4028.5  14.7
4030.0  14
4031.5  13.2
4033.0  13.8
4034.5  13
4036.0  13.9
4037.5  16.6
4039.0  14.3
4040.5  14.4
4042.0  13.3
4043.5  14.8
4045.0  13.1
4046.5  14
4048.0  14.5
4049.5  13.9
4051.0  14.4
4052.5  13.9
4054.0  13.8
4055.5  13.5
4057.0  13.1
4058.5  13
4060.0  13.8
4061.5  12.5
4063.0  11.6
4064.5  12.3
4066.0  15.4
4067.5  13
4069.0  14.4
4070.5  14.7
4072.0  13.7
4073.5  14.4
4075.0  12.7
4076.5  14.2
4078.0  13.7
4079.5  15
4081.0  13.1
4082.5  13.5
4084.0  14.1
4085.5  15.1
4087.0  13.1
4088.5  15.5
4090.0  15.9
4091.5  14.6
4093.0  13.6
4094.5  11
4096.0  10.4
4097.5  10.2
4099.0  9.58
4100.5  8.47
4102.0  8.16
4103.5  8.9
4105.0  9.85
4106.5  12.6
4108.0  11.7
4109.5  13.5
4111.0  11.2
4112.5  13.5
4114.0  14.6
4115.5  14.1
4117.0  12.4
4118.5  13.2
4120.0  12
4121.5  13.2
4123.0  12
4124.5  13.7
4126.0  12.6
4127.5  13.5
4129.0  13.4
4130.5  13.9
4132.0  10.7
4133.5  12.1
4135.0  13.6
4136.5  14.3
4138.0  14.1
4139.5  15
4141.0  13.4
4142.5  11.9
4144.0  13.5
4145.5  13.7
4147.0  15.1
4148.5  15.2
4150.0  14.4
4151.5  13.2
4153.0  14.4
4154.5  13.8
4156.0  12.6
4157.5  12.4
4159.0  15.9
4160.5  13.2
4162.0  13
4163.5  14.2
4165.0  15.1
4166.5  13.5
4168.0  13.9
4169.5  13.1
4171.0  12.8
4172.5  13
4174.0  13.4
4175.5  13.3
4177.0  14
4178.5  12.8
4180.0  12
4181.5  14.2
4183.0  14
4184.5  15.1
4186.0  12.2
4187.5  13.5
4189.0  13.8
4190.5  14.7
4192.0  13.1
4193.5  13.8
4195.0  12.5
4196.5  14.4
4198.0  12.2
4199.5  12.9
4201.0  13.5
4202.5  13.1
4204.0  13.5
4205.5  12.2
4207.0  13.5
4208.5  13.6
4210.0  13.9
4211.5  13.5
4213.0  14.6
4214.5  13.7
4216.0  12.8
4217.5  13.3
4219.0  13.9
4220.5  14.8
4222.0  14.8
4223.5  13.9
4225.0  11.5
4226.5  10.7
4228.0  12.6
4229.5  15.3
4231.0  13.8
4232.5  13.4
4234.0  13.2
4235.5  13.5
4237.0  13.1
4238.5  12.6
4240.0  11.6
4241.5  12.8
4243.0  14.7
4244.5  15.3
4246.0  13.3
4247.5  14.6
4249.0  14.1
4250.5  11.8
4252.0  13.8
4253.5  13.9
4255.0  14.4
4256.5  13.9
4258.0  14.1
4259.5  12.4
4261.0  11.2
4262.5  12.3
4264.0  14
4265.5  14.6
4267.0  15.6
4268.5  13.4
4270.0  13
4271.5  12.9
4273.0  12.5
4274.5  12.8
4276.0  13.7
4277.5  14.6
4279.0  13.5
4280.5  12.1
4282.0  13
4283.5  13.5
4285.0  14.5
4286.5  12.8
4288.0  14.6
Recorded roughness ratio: 1.11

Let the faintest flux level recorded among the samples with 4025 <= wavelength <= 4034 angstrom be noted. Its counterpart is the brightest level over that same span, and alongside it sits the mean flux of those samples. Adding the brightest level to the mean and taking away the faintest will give 15.6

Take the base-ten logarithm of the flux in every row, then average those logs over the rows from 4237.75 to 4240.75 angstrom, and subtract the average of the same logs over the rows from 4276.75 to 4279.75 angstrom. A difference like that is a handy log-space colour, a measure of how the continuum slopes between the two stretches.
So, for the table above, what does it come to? -0.065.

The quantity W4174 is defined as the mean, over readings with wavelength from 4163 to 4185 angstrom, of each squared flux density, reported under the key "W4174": 186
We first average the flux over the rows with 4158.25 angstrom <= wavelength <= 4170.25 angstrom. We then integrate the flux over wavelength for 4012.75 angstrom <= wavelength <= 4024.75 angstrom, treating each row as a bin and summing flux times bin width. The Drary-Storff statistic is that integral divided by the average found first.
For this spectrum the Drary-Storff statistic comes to 12.5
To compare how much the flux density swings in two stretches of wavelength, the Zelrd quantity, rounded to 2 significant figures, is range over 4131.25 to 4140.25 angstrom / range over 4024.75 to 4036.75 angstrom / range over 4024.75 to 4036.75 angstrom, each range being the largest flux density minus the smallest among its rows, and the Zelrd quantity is 1.2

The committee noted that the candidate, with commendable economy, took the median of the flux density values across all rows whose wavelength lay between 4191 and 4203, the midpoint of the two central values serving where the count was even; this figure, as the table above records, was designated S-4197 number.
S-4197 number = 13.1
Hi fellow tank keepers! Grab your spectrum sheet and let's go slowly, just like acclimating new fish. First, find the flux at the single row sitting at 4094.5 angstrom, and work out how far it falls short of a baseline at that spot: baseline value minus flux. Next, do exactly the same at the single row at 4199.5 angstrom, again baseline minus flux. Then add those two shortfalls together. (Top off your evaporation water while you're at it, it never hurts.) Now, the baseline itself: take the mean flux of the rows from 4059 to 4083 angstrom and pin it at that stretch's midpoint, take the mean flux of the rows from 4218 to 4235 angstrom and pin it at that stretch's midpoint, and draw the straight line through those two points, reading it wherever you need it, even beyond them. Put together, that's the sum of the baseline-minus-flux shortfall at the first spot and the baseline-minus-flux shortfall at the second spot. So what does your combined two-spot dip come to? 3.2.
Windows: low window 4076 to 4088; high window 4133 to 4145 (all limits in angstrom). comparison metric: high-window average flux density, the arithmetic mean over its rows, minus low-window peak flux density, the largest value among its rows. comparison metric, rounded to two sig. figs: -1.6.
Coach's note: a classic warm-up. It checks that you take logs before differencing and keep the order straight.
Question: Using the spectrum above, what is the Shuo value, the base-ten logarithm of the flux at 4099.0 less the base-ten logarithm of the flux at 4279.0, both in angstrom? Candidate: -0.15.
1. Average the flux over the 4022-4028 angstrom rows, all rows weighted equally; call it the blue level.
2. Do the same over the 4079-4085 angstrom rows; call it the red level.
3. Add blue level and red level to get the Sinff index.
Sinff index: 27.9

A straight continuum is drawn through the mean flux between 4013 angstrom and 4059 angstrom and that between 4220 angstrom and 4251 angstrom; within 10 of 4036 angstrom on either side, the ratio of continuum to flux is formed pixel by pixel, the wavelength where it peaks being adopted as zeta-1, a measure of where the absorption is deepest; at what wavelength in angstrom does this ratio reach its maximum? 4034.5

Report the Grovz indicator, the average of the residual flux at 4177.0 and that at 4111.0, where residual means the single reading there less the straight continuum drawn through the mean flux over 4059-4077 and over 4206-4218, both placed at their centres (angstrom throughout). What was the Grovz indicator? -1.0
